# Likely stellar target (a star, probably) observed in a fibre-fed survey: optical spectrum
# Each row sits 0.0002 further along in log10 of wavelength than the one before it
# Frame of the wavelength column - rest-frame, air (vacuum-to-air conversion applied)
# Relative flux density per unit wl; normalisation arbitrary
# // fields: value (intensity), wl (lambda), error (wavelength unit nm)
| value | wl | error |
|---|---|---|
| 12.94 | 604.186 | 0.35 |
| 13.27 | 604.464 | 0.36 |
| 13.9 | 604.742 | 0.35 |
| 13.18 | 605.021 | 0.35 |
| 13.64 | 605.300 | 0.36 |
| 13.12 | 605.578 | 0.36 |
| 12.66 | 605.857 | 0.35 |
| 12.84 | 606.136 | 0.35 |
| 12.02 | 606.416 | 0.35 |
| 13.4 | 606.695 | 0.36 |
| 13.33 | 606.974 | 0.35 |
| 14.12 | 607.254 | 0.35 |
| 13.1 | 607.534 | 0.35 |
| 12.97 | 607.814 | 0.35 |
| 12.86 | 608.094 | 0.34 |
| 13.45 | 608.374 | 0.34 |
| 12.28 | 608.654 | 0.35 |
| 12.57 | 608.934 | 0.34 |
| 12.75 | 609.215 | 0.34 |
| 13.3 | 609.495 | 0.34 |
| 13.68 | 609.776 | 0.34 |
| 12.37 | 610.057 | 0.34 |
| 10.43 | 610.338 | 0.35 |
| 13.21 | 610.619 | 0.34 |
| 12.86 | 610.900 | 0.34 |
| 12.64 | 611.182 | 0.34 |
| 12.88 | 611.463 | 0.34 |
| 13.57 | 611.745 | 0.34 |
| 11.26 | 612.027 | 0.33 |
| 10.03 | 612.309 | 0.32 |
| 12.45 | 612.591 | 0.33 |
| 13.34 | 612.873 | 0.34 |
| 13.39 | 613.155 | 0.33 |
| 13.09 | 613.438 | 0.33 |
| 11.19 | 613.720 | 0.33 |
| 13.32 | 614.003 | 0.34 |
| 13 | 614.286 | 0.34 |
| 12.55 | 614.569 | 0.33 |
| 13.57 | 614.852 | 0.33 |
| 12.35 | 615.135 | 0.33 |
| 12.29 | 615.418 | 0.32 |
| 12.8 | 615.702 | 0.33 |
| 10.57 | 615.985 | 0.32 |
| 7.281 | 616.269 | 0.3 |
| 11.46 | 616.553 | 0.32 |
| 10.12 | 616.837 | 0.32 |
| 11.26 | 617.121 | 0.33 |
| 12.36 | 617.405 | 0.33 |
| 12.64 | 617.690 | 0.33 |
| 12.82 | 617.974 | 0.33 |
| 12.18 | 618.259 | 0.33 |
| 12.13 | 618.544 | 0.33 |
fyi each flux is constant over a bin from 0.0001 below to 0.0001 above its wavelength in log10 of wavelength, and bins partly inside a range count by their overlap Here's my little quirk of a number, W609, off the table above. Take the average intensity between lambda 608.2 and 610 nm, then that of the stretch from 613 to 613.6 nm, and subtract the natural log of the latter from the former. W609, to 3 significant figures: 10.4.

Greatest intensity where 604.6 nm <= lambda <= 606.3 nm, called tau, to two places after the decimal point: 13.90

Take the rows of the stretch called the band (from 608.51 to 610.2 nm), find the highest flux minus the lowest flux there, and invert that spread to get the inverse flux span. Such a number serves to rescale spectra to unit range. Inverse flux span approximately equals 0.7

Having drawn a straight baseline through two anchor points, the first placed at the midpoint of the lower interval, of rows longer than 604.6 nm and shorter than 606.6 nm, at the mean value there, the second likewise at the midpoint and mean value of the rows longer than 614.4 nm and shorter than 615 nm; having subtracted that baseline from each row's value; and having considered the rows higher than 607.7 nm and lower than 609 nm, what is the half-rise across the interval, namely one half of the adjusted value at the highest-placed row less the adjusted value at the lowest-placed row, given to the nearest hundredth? -0.20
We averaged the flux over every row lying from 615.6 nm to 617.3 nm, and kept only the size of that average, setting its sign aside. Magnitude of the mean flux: 10.6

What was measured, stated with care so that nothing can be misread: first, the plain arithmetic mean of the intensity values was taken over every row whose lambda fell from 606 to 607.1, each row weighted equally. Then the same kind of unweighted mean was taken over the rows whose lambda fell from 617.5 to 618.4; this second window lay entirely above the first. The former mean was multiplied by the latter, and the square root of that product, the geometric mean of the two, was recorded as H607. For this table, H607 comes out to 12.7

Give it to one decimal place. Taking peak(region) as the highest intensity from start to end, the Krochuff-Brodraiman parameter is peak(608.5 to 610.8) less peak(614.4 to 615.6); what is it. 0.1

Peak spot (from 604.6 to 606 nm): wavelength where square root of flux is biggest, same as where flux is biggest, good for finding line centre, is 604.742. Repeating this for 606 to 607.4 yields 607.254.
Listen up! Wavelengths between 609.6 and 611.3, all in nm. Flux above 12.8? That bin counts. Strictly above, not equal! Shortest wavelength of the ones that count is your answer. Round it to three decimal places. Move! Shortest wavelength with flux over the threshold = 609.776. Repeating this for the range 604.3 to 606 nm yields 604.464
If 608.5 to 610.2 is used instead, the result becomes 609.495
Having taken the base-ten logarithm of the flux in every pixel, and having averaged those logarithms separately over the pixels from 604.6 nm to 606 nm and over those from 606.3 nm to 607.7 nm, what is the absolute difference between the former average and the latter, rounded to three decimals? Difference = 0.004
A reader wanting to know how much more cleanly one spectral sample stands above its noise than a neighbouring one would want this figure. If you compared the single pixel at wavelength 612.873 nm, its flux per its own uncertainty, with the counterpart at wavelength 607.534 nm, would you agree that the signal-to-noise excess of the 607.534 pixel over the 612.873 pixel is -2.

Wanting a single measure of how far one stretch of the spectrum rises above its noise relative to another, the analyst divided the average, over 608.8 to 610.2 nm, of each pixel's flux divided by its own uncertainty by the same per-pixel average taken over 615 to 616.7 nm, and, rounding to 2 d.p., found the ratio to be 1.10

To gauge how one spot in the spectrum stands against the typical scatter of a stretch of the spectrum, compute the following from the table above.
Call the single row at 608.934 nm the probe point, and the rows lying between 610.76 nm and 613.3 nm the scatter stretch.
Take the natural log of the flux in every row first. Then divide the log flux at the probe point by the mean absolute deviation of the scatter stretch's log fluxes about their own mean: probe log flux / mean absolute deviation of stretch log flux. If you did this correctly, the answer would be 36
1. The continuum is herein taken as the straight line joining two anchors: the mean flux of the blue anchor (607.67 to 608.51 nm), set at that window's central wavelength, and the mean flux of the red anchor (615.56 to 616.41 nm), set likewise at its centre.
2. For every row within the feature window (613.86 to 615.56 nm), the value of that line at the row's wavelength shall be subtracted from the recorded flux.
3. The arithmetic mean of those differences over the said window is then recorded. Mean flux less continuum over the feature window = 2.2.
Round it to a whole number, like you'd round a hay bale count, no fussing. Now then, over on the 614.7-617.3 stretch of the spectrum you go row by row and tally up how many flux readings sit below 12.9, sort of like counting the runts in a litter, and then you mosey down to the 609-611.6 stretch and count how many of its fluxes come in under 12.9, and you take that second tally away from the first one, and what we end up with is 2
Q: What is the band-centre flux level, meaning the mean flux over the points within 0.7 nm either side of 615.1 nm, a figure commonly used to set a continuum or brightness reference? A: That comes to 12.7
